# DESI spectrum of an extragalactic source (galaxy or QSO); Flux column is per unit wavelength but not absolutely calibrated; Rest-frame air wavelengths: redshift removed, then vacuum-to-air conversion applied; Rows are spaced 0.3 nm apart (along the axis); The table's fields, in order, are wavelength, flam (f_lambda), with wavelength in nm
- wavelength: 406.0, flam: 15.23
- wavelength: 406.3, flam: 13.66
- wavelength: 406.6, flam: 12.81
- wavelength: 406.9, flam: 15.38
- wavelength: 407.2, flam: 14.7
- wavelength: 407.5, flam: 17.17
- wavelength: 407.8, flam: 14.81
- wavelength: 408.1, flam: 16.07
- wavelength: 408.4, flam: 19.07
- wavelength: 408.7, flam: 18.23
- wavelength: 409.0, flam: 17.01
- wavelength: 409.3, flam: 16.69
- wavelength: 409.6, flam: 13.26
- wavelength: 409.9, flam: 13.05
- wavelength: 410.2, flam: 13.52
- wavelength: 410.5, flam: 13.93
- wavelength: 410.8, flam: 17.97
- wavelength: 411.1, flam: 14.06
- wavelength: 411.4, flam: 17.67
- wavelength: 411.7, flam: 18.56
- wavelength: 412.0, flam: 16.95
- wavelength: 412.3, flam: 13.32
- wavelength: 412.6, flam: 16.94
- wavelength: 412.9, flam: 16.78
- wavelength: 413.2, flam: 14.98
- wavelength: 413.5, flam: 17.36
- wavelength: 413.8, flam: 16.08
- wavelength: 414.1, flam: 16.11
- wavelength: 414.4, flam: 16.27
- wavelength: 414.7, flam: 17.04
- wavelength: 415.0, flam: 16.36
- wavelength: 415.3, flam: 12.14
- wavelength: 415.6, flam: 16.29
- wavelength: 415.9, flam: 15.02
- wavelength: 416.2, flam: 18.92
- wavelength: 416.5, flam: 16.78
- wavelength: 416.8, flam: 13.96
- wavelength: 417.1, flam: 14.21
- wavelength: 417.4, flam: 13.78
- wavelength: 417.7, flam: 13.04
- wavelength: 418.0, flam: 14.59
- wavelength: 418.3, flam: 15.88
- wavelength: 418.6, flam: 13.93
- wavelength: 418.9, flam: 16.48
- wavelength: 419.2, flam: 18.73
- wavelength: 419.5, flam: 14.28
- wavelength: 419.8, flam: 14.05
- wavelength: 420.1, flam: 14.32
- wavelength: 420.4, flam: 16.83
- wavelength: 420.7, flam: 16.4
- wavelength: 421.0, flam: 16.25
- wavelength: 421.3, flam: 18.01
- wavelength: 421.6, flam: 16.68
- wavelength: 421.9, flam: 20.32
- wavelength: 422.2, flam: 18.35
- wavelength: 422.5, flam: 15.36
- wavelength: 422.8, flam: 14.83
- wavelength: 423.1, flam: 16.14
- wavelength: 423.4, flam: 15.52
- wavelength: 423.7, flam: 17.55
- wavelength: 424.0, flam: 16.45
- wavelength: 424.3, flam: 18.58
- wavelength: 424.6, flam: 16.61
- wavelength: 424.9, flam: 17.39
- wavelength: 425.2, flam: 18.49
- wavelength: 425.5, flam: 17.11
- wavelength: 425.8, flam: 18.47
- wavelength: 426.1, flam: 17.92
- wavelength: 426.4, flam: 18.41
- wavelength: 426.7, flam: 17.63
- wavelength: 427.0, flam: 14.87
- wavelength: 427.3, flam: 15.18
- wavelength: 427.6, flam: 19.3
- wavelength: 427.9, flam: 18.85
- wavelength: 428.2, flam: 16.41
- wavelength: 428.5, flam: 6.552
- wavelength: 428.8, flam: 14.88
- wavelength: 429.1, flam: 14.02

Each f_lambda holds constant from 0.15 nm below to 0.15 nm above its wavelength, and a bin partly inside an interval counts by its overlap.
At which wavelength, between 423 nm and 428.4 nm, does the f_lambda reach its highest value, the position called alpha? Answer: 427.6 nm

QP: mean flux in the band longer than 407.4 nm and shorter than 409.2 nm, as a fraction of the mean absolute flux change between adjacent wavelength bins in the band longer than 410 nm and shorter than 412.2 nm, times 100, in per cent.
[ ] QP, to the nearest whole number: 707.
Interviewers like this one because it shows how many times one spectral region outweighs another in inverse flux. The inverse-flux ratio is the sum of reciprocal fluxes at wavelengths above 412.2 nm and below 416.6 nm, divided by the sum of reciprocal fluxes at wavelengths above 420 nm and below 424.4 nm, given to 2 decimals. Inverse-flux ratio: 1.05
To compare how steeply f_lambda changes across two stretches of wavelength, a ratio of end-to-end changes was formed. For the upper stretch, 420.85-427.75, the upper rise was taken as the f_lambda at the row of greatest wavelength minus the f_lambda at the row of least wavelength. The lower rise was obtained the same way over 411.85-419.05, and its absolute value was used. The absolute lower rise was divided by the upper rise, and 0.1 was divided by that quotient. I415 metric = 0.65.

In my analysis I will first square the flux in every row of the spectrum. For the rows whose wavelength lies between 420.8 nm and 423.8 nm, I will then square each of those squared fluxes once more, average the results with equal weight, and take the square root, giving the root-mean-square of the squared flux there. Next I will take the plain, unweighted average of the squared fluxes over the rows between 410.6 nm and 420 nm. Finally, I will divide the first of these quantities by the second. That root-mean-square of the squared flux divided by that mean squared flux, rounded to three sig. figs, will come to 1.17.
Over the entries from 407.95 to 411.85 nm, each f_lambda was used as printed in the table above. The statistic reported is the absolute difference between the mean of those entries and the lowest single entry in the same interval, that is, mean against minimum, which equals 3.0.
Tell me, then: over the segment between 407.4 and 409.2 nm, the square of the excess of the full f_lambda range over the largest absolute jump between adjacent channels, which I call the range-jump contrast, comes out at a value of 1.6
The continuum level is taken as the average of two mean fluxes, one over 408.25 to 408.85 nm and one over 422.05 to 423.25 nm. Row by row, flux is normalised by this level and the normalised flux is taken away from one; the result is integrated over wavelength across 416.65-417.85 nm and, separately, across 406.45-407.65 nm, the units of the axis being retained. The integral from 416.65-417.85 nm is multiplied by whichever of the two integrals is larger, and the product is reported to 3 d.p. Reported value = 0.064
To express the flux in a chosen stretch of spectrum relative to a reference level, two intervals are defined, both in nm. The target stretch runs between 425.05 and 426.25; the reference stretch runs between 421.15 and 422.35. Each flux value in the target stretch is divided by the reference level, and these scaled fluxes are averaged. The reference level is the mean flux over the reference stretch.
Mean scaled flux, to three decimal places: 0.981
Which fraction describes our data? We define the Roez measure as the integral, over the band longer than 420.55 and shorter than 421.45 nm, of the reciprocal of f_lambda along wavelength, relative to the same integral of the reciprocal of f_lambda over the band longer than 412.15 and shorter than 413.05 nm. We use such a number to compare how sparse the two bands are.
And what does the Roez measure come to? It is 0.92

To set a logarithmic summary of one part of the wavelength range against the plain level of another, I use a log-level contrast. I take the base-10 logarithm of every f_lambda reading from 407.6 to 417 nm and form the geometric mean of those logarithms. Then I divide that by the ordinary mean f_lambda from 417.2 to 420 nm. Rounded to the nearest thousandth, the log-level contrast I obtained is 0.080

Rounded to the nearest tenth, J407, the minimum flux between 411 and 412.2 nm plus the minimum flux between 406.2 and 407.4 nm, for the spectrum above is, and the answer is 26.9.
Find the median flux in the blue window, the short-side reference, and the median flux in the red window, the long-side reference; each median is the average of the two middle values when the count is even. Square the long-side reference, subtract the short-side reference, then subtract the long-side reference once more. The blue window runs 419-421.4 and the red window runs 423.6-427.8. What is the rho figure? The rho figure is 275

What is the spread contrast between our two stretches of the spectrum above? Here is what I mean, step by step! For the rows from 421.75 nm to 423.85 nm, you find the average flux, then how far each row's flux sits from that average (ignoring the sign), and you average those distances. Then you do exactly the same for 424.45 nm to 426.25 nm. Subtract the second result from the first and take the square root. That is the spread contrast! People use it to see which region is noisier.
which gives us 0.99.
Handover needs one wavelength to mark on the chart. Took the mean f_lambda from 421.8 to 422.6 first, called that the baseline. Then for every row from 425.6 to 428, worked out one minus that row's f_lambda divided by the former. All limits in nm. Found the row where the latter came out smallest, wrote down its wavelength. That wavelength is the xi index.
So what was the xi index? 427.6 nm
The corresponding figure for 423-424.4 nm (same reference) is 424.3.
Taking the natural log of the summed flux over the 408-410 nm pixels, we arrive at 4.73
